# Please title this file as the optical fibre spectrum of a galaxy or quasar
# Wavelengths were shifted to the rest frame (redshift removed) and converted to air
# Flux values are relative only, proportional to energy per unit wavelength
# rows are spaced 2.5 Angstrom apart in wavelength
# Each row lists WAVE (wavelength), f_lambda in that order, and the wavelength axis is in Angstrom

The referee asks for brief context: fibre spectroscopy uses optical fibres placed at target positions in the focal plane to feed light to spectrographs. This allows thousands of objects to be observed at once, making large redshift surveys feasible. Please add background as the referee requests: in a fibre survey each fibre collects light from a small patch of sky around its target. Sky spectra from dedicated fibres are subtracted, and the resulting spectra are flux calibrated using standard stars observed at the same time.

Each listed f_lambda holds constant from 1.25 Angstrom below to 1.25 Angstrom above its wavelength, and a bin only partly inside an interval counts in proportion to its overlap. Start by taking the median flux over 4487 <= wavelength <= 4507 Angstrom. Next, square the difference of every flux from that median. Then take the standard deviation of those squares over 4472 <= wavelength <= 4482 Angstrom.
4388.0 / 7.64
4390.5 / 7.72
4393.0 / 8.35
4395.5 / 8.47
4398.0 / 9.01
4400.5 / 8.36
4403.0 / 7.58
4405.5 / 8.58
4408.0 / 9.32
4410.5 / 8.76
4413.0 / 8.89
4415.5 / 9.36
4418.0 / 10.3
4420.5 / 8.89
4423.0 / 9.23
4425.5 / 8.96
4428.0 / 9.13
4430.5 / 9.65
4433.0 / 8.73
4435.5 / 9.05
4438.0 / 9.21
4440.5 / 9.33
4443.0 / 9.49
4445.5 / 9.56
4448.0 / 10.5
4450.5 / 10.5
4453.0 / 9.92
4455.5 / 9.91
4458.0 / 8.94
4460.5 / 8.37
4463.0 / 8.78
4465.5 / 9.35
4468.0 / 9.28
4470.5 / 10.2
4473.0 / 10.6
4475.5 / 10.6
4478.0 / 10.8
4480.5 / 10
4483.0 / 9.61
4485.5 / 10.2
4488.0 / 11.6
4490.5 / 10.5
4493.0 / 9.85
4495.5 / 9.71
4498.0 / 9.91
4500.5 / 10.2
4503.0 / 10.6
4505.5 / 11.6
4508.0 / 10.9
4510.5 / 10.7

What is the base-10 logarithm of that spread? -1.2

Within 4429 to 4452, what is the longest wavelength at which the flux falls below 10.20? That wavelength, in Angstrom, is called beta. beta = 4445.5 Angstrom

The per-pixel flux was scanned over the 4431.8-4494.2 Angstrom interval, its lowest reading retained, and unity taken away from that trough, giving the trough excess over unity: 7.37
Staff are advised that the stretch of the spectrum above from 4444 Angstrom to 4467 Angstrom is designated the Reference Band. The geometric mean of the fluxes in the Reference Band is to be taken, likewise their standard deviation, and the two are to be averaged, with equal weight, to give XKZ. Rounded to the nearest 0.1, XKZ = 5.1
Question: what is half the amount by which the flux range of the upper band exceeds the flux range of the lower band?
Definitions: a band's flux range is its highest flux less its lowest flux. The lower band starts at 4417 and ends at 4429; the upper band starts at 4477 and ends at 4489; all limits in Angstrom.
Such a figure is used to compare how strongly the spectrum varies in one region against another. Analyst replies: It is 0.29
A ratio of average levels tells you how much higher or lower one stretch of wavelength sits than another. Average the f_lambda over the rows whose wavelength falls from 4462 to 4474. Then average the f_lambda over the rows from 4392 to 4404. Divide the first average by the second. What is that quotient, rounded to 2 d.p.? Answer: 1.15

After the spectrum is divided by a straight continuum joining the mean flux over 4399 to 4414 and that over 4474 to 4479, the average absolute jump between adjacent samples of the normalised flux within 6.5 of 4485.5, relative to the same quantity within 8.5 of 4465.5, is 1.76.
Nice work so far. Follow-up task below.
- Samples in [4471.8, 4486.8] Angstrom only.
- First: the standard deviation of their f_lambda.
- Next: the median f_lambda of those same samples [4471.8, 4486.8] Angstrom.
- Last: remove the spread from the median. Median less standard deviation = 10.0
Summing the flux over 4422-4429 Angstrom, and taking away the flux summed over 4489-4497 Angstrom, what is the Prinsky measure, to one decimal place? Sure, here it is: -2.7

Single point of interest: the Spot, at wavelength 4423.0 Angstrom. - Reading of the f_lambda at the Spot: 9.23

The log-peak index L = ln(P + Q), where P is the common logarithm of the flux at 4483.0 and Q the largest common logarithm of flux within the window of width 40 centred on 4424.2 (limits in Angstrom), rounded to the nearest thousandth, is 0.691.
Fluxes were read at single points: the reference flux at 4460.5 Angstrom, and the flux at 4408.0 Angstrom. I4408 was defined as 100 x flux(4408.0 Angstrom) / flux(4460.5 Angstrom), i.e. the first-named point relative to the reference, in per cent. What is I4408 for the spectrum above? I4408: 111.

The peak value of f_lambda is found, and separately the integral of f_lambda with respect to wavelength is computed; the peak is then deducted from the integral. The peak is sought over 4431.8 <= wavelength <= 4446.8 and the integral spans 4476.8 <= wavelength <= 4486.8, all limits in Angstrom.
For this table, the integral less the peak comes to 92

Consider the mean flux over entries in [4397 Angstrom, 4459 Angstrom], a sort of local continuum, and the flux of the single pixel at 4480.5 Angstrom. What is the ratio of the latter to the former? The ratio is 1.08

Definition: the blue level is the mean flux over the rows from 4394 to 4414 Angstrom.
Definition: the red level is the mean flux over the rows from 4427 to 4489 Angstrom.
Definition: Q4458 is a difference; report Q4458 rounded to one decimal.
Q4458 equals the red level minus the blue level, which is 1.1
